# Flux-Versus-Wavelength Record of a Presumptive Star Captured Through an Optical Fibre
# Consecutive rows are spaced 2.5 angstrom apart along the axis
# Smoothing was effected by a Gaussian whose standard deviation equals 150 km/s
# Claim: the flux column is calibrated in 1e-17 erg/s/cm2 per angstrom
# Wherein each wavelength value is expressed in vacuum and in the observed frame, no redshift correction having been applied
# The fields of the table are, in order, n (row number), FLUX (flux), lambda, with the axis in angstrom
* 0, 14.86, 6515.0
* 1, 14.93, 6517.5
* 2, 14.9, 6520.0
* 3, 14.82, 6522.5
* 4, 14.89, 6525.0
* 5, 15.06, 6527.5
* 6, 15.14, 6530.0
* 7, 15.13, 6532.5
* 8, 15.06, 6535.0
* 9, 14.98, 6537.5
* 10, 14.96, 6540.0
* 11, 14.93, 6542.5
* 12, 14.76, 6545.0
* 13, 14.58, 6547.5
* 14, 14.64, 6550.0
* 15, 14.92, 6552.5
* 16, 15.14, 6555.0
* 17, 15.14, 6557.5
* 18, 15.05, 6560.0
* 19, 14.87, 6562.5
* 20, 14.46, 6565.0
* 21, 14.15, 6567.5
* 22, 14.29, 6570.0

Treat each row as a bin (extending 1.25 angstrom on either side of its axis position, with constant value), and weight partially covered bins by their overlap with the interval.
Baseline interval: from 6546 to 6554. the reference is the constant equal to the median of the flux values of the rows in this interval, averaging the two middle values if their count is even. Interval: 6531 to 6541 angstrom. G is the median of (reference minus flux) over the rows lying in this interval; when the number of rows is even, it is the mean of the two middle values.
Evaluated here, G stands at -0.38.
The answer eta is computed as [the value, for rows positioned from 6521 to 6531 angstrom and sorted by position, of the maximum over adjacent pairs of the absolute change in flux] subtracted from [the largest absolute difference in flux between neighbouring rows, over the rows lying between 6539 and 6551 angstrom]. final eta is 0.01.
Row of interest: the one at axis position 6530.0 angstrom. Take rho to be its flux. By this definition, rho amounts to 15.14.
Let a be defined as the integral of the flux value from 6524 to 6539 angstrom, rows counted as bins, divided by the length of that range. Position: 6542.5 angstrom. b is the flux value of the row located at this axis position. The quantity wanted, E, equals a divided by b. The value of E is 1.01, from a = 15.0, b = 14.93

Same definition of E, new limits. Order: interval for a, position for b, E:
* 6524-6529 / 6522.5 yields 1.01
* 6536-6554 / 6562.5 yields 1.00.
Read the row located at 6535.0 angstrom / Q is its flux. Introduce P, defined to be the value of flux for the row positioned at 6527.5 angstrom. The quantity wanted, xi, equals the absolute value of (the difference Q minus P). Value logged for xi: 0.00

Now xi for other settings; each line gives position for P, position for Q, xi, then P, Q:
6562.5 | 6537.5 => 0.11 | 14.87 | 14.98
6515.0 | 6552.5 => 0.06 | 14.86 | 14.92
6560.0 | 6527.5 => 0.01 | 15.05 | 15.06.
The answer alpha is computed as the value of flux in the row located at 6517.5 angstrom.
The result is 14.93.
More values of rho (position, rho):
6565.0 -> 14.46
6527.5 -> 15.06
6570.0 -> 14.29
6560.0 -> 15.05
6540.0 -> 14.96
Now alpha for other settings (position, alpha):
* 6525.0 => 14.89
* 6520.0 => 14.9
